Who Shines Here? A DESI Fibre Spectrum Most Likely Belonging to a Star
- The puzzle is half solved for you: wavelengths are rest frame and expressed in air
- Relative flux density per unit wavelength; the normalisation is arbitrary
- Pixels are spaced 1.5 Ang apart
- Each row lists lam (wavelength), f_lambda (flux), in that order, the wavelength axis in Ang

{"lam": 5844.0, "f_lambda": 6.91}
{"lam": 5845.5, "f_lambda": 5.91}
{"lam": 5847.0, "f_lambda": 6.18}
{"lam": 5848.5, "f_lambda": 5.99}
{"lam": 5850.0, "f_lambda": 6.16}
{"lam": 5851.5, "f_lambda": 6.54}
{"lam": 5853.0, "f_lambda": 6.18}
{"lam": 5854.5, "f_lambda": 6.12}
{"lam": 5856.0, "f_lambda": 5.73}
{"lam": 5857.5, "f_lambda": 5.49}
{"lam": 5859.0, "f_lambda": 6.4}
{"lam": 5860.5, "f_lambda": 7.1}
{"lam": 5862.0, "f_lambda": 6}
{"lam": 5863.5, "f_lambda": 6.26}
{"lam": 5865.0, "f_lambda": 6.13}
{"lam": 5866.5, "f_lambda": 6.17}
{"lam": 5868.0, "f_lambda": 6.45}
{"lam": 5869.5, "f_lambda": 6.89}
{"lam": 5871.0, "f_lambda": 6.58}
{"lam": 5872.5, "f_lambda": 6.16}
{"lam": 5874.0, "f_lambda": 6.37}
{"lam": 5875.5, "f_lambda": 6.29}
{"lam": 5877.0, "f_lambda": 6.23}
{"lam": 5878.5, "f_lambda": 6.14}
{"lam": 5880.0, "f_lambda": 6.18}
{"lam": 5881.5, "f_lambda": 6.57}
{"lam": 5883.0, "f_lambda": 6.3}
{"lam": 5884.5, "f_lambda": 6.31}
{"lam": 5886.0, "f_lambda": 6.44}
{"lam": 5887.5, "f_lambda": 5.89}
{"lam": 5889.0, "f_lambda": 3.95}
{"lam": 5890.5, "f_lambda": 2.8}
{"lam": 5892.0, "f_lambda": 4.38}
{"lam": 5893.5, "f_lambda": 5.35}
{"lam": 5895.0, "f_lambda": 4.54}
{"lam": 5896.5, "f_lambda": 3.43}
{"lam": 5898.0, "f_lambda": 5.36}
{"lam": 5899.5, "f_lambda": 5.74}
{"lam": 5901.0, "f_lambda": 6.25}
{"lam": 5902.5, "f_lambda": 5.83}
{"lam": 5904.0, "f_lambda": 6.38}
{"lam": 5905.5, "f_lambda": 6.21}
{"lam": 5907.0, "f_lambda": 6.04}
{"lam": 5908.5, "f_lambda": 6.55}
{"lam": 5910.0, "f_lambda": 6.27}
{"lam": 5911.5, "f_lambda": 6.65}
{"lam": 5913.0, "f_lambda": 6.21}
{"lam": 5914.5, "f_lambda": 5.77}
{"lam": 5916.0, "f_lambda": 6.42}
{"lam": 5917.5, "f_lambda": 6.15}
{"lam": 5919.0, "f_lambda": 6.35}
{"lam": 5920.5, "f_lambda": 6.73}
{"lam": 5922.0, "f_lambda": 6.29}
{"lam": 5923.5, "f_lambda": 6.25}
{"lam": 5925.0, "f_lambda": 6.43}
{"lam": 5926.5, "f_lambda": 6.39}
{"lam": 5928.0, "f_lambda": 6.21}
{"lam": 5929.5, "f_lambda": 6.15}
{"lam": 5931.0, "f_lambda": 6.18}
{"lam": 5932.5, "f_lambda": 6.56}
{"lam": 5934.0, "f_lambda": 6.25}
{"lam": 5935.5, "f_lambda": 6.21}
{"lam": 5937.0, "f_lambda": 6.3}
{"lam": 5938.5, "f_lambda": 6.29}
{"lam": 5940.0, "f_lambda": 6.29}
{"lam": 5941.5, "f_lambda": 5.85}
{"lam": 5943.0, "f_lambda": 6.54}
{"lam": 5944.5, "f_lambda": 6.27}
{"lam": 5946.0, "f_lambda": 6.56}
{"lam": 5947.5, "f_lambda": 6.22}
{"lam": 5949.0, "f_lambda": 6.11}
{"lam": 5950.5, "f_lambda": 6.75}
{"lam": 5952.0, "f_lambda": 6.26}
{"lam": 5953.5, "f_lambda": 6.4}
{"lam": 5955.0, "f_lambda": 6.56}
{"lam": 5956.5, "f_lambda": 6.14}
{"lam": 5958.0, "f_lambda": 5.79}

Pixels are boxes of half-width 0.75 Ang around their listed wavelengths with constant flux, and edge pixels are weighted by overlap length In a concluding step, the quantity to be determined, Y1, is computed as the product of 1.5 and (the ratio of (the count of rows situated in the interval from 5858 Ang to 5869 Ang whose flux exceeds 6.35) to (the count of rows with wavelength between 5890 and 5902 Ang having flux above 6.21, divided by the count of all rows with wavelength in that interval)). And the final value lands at 36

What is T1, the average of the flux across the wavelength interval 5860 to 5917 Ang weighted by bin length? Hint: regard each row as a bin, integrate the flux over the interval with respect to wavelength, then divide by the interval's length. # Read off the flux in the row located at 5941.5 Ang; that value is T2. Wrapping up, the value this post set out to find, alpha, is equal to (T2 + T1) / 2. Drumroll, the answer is 5.9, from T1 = 5.9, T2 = 5.85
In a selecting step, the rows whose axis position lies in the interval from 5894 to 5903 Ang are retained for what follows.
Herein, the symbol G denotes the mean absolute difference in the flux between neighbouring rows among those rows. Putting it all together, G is 0.87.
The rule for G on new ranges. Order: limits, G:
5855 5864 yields 0.64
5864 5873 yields 0.30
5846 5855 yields 0.23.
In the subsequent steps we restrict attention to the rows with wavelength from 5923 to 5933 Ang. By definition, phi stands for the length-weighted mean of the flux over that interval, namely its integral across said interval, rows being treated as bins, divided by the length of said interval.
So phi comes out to 6.31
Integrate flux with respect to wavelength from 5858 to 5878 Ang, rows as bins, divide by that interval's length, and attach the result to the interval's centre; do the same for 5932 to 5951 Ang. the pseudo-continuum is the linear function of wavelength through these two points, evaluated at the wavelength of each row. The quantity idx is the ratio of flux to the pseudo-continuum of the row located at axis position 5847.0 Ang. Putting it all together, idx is 0.97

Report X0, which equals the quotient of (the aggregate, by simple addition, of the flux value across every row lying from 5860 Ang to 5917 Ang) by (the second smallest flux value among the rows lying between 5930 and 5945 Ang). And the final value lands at 36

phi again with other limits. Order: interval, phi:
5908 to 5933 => 6.32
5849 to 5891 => 6.08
